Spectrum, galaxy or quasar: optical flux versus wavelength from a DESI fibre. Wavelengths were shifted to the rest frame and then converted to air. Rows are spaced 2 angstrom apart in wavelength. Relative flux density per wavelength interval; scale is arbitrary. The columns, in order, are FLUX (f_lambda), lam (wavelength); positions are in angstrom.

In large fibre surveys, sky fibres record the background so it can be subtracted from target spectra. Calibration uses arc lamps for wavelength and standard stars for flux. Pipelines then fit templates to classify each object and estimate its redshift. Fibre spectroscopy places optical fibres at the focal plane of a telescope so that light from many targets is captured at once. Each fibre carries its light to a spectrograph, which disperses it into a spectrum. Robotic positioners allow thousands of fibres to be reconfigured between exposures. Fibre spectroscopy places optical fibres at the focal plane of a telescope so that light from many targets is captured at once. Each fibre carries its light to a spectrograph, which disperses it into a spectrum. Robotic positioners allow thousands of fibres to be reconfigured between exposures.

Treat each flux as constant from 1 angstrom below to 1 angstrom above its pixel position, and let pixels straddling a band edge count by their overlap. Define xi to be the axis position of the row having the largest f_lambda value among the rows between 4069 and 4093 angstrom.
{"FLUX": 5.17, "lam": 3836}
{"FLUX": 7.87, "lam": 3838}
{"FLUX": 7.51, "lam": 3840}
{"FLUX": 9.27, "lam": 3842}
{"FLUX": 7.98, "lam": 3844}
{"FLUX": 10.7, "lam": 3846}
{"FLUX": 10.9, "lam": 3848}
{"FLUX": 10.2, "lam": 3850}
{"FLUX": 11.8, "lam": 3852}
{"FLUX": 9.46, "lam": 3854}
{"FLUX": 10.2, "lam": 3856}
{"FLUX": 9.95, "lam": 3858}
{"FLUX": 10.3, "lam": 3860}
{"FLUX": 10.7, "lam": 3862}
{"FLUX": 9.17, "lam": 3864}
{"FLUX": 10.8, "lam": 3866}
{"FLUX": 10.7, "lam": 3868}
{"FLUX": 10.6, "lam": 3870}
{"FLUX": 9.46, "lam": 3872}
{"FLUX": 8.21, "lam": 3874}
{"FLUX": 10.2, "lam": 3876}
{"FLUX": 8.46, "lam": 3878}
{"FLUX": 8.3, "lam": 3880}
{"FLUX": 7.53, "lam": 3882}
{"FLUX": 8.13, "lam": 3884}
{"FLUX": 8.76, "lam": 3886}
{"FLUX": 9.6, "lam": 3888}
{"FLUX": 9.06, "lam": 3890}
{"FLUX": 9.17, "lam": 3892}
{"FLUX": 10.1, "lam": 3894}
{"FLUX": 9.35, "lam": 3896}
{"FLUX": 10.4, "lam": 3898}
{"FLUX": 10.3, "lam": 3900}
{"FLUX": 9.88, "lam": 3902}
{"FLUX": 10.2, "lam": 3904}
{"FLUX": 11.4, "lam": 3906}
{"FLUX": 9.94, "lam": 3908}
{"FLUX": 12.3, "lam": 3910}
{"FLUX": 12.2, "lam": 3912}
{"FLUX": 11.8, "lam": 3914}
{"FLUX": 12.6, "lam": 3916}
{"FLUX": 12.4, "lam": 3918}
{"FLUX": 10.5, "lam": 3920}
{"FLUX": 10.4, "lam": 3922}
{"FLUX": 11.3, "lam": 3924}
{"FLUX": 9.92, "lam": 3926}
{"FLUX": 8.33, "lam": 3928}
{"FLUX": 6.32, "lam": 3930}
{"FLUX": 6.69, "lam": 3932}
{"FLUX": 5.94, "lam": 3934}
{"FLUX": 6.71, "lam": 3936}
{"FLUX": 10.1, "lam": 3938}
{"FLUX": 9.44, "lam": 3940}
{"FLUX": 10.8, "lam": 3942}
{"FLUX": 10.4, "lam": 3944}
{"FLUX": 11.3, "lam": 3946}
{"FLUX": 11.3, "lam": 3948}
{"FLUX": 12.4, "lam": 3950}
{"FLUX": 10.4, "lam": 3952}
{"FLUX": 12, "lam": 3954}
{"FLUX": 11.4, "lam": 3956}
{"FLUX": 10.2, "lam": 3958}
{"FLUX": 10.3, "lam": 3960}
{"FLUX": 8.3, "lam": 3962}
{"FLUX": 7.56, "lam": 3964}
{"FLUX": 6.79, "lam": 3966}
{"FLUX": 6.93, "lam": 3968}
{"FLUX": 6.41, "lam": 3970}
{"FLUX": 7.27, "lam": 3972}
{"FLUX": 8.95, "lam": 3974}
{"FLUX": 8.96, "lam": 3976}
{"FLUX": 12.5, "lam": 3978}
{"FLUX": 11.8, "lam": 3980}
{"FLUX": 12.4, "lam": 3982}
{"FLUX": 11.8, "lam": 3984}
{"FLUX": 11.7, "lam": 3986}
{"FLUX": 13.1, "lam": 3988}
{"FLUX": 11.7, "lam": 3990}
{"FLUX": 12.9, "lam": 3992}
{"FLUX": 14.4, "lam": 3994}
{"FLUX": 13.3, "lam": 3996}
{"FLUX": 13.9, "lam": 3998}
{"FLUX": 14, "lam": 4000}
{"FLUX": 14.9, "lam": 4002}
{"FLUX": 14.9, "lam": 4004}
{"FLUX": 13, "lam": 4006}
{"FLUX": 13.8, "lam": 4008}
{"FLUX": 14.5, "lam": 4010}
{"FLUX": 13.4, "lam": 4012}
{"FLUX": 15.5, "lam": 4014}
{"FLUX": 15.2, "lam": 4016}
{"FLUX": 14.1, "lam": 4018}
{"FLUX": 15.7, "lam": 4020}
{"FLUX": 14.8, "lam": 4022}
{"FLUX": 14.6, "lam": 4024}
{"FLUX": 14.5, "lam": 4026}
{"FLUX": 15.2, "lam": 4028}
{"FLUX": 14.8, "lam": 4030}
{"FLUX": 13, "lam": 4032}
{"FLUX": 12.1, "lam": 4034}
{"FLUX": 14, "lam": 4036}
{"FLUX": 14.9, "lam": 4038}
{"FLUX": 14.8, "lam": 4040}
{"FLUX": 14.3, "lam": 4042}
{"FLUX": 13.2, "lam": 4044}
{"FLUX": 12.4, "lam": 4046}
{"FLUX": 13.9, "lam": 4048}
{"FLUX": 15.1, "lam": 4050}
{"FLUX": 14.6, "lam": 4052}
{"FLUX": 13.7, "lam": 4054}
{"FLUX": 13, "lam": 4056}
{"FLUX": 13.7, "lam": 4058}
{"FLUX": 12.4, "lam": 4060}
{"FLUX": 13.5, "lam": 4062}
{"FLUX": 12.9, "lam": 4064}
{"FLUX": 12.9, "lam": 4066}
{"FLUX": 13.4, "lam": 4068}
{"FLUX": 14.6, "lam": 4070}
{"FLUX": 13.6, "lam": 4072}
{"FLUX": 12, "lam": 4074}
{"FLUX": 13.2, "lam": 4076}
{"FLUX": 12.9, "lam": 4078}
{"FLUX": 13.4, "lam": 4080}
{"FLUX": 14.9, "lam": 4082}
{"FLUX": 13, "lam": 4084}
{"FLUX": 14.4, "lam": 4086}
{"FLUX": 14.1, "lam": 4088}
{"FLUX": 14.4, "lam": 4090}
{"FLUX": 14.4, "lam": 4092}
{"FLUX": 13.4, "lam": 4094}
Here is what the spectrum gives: 4082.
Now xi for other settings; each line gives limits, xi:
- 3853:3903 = 3866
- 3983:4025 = 4020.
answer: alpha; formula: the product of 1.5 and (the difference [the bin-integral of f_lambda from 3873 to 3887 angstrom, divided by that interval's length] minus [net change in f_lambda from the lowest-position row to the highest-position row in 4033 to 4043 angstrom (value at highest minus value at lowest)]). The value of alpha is 9.5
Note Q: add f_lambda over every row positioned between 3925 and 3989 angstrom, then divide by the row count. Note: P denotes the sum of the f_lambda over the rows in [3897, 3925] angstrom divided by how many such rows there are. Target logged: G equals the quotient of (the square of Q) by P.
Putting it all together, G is 8.4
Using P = 11.1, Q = 10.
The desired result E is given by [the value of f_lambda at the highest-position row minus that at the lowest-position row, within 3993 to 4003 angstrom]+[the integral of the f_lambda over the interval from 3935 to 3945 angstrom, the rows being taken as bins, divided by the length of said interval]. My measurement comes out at 10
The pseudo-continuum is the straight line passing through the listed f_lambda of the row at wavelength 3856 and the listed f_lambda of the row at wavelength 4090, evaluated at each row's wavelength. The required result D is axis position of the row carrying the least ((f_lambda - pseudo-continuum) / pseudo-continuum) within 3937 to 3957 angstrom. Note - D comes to 3940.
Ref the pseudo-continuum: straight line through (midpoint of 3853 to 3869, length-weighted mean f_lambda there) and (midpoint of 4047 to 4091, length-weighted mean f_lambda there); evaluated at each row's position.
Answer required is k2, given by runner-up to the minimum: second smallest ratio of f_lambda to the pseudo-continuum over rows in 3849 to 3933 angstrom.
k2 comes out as 0.6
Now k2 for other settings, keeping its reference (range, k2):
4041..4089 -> 0.9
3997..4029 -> 1.1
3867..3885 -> 0.8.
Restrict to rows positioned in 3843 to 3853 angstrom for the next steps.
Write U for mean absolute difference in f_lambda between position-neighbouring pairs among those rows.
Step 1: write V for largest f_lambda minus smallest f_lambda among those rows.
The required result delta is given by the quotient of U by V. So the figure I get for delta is 0.34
